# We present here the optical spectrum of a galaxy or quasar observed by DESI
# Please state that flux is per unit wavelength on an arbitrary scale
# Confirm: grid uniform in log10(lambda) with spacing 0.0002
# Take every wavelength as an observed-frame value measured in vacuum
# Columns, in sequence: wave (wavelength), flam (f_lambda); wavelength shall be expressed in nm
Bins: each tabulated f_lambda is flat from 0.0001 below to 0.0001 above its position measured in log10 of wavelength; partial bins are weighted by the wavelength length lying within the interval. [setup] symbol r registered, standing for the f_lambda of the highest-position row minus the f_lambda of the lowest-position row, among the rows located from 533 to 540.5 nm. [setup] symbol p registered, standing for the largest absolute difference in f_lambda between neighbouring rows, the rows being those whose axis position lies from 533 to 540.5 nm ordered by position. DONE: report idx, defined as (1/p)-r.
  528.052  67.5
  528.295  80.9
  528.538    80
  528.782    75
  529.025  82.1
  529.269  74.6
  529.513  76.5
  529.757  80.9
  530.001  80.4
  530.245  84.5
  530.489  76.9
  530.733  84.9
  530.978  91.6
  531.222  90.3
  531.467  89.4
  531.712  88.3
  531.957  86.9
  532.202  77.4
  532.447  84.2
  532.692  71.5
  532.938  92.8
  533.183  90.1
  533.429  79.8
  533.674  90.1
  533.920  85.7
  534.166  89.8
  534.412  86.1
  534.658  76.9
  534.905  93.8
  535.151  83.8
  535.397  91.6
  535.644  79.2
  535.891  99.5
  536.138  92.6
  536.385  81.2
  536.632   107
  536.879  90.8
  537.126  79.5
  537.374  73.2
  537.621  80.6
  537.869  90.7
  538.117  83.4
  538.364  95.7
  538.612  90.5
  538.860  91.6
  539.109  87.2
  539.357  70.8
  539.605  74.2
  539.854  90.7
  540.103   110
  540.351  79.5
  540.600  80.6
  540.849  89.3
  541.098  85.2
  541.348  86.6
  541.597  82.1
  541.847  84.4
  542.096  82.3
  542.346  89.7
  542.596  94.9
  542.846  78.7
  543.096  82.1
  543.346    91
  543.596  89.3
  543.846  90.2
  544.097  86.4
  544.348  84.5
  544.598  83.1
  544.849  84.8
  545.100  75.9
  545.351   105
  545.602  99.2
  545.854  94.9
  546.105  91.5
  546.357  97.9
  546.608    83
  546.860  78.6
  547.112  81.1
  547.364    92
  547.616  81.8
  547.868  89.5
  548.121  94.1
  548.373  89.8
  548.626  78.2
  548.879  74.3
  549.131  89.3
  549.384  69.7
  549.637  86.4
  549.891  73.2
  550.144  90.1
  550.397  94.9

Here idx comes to 11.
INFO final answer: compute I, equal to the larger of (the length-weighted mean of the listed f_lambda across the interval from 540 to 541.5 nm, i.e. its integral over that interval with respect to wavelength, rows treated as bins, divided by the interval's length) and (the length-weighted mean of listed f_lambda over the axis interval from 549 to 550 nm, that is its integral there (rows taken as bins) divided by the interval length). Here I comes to 88.1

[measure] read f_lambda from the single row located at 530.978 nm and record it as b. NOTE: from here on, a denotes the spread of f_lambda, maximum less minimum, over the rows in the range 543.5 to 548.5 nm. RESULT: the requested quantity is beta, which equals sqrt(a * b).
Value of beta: 52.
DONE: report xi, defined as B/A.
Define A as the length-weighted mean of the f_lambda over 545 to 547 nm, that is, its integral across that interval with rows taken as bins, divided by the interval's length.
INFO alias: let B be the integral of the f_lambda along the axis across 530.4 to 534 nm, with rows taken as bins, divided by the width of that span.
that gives 0.94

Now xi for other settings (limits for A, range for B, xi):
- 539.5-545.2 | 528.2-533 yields 0.96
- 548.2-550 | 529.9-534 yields 1.06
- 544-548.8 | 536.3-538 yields 0.98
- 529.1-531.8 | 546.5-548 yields 1.01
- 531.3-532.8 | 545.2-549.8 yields 1.05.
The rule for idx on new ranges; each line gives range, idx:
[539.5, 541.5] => -12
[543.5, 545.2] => 14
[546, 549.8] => 5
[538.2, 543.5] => 5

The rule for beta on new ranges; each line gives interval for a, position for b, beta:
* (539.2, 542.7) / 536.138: 60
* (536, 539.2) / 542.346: 55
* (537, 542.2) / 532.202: 55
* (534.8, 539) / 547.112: 52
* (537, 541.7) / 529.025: 57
